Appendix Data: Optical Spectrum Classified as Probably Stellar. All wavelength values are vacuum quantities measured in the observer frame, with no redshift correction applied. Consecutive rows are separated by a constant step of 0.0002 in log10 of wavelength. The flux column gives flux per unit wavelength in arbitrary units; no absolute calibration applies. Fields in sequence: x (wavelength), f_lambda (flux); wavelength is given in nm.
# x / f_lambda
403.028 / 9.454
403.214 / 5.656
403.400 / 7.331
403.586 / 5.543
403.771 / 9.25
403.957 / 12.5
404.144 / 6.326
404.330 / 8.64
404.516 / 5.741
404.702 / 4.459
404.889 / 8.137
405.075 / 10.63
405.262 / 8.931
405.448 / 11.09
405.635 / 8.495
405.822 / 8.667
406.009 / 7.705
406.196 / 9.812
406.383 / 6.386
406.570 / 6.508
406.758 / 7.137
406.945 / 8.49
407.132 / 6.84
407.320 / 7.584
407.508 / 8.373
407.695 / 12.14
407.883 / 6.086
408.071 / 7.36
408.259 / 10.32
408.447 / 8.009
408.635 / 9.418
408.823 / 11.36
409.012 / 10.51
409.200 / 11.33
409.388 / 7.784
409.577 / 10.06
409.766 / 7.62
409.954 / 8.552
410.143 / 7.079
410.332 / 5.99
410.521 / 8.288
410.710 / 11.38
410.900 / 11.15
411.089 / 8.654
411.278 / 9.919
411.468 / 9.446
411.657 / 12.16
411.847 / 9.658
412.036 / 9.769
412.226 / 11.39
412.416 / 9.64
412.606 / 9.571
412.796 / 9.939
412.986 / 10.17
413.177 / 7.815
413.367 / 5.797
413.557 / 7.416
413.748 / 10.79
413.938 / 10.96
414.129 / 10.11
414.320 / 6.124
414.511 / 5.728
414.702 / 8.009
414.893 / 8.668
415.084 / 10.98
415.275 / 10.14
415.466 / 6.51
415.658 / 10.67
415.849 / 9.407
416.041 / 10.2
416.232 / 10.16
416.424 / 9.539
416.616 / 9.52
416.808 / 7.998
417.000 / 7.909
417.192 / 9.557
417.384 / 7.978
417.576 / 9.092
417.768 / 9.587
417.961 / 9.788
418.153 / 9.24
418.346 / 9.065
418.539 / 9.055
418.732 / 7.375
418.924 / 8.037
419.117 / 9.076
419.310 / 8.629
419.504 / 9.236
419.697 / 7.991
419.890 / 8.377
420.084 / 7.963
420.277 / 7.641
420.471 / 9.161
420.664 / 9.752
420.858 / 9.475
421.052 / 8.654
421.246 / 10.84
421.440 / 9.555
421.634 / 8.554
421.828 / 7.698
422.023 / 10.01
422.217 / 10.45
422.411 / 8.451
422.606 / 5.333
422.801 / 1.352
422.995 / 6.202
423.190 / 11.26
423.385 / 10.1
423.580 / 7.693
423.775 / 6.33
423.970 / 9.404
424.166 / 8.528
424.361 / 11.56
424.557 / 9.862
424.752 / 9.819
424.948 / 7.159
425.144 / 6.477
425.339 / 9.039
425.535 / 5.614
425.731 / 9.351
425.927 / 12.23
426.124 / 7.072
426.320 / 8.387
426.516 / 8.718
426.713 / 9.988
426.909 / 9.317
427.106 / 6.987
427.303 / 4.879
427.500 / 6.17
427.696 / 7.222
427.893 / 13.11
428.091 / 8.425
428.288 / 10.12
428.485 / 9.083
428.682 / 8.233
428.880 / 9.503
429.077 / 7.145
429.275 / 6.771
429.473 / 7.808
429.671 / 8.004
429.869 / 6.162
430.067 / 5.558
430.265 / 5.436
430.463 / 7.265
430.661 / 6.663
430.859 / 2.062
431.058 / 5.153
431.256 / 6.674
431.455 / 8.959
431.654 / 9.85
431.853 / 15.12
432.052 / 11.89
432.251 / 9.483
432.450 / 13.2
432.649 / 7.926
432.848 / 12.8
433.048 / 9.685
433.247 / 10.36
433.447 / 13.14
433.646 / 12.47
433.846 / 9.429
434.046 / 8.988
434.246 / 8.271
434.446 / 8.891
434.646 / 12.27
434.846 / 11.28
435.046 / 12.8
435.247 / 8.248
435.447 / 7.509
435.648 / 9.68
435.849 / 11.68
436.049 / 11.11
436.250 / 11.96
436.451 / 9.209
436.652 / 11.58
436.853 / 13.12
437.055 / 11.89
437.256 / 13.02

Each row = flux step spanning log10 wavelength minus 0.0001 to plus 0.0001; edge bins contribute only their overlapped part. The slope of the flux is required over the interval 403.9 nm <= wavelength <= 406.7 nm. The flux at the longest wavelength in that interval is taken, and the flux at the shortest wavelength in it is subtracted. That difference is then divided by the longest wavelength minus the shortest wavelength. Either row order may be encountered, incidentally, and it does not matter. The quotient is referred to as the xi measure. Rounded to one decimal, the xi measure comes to -2.3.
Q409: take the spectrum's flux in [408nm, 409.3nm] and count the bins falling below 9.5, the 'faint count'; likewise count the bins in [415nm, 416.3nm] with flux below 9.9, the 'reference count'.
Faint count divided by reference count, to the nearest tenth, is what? 1.5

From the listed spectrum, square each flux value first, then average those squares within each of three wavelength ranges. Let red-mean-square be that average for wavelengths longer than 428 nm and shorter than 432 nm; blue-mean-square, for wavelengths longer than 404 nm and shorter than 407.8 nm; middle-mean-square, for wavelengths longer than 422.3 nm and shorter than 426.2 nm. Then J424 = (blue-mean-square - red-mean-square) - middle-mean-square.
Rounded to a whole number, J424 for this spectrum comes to -69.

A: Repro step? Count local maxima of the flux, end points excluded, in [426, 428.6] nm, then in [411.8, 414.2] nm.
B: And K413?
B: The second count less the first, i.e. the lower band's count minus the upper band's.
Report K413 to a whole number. 0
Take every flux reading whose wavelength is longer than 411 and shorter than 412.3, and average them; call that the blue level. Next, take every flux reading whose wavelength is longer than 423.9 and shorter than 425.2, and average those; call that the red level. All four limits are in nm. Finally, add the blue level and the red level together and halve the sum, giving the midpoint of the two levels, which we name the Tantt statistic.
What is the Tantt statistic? 9.6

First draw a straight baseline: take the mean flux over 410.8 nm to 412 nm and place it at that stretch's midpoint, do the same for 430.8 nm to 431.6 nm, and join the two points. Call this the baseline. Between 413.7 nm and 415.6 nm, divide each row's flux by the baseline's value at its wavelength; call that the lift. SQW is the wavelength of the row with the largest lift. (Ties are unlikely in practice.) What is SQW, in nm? 415.084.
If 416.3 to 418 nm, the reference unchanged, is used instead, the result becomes 417.961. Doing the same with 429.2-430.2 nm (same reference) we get 429.671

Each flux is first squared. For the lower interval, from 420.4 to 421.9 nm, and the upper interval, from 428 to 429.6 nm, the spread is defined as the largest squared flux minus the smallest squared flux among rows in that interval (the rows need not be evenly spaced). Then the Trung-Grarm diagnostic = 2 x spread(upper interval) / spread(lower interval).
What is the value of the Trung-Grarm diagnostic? 1.9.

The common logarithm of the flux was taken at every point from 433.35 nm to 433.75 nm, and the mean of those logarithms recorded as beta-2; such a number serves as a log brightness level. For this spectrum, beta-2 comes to 1.11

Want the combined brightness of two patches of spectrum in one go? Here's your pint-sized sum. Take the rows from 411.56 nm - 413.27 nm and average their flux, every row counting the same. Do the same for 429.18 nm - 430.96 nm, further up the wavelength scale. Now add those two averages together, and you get 16.2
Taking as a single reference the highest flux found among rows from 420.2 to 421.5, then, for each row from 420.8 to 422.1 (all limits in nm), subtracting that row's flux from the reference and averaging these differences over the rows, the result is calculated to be 1.6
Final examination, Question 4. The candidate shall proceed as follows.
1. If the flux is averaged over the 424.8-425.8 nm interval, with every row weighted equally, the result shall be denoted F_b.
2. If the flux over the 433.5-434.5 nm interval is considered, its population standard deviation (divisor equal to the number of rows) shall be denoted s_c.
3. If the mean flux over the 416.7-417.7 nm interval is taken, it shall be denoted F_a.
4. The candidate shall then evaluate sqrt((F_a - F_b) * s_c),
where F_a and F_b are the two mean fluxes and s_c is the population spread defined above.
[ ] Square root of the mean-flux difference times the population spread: 1.2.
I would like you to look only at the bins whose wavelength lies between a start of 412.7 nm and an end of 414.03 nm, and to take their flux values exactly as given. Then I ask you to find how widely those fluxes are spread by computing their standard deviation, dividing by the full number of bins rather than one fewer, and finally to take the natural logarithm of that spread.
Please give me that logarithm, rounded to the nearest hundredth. 0.60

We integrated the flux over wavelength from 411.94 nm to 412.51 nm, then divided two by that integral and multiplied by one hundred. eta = 34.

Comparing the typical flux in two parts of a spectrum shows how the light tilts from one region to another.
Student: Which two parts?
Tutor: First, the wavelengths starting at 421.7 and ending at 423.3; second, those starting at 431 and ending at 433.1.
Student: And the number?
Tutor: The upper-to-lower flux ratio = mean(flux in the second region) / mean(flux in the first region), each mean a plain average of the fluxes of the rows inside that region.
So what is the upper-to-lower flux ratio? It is 1.3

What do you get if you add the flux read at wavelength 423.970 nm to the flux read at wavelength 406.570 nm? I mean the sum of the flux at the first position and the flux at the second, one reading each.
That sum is 15.9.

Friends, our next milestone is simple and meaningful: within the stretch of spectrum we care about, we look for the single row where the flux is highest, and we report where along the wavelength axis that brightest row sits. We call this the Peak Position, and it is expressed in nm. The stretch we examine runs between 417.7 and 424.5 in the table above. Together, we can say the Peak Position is 424.361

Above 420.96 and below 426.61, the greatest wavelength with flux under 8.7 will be 426.320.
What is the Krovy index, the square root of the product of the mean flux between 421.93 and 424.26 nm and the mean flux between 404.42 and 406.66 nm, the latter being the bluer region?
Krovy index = 8.0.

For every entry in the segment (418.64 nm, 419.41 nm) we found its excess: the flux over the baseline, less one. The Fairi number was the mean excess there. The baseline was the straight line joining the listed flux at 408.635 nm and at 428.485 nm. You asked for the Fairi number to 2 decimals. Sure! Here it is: -0.10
